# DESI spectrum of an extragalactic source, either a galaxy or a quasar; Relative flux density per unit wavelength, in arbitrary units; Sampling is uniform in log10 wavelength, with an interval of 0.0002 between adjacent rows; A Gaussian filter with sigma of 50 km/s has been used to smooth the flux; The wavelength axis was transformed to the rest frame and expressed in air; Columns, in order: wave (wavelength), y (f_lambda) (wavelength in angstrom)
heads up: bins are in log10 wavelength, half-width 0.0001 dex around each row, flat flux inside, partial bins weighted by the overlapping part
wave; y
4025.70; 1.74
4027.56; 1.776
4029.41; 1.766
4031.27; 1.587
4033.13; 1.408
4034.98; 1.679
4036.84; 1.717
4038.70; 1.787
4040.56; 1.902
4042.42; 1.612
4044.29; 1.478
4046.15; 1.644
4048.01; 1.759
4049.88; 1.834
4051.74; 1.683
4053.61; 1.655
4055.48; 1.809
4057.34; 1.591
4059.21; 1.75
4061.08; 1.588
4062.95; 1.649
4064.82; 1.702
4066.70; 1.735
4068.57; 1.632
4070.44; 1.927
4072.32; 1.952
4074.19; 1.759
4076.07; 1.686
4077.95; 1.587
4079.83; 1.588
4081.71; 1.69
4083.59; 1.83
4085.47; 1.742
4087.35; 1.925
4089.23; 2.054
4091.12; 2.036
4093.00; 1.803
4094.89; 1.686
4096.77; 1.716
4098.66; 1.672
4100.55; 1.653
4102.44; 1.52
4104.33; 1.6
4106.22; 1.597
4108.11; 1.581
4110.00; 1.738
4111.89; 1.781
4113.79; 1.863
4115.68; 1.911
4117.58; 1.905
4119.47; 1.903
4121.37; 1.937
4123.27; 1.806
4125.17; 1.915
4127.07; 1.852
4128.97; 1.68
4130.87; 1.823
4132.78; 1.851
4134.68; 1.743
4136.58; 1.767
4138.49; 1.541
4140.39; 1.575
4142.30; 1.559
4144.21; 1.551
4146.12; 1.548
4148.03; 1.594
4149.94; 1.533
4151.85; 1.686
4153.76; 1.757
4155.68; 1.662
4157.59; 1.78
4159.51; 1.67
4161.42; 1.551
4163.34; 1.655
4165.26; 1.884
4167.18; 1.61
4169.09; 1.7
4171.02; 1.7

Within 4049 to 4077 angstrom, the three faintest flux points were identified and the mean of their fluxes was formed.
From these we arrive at 1.60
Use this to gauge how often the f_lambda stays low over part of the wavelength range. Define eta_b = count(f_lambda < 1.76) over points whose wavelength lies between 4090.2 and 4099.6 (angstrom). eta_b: 3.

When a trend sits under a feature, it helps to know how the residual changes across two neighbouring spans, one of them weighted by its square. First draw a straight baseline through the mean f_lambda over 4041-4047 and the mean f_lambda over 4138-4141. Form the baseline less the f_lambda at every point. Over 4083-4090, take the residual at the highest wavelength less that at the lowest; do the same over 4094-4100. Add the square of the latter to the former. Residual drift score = -0.23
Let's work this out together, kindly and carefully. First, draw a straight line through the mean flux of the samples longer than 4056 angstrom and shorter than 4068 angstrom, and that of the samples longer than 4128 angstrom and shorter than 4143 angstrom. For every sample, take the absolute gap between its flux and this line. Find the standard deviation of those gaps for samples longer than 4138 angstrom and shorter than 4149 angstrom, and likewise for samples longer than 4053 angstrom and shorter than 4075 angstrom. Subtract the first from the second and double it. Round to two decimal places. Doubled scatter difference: 0.13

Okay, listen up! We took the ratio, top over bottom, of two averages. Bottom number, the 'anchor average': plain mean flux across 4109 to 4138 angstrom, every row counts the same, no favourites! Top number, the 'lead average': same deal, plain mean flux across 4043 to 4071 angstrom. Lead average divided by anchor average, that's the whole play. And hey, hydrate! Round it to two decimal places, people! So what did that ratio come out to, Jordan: 0.93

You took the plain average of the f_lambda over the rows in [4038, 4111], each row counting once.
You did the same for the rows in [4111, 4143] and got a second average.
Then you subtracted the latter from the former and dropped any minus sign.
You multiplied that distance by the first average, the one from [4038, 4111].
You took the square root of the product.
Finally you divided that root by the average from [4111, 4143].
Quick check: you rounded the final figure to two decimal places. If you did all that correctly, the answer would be 0.19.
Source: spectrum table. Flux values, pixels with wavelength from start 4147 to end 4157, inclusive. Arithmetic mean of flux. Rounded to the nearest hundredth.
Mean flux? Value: 1.65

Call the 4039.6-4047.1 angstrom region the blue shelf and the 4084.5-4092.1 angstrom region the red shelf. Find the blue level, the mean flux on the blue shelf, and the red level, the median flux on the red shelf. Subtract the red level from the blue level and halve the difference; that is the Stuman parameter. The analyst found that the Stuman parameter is -0.16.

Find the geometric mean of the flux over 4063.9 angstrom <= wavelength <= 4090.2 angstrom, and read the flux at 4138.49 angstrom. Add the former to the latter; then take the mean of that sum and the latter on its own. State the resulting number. 2.42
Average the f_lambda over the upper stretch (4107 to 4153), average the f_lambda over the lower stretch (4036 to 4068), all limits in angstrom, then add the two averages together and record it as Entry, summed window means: 3.43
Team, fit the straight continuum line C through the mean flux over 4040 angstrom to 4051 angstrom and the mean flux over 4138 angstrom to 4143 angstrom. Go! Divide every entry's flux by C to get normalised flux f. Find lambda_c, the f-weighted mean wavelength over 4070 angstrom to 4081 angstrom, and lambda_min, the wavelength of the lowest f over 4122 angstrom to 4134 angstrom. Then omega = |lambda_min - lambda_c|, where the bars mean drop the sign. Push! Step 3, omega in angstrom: 54.1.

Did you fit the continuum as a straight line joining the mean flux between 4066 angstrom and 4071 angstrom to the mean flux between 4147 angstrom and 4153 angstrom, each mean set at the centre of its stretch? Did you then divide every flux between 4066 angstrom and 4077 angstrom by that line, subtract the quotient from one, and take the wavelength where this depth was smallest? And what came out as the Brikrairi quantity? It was 4072.32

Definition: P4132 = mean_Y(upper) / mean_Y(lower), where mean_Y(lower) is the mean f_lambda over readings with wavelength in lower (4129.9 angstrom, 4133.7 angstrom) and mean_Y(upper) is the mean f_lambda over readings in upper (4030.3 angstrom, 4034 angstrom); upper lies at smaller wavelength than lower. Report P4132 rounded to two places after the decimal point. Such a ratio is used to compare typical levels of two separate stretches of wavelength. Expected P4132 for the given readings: 0.82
